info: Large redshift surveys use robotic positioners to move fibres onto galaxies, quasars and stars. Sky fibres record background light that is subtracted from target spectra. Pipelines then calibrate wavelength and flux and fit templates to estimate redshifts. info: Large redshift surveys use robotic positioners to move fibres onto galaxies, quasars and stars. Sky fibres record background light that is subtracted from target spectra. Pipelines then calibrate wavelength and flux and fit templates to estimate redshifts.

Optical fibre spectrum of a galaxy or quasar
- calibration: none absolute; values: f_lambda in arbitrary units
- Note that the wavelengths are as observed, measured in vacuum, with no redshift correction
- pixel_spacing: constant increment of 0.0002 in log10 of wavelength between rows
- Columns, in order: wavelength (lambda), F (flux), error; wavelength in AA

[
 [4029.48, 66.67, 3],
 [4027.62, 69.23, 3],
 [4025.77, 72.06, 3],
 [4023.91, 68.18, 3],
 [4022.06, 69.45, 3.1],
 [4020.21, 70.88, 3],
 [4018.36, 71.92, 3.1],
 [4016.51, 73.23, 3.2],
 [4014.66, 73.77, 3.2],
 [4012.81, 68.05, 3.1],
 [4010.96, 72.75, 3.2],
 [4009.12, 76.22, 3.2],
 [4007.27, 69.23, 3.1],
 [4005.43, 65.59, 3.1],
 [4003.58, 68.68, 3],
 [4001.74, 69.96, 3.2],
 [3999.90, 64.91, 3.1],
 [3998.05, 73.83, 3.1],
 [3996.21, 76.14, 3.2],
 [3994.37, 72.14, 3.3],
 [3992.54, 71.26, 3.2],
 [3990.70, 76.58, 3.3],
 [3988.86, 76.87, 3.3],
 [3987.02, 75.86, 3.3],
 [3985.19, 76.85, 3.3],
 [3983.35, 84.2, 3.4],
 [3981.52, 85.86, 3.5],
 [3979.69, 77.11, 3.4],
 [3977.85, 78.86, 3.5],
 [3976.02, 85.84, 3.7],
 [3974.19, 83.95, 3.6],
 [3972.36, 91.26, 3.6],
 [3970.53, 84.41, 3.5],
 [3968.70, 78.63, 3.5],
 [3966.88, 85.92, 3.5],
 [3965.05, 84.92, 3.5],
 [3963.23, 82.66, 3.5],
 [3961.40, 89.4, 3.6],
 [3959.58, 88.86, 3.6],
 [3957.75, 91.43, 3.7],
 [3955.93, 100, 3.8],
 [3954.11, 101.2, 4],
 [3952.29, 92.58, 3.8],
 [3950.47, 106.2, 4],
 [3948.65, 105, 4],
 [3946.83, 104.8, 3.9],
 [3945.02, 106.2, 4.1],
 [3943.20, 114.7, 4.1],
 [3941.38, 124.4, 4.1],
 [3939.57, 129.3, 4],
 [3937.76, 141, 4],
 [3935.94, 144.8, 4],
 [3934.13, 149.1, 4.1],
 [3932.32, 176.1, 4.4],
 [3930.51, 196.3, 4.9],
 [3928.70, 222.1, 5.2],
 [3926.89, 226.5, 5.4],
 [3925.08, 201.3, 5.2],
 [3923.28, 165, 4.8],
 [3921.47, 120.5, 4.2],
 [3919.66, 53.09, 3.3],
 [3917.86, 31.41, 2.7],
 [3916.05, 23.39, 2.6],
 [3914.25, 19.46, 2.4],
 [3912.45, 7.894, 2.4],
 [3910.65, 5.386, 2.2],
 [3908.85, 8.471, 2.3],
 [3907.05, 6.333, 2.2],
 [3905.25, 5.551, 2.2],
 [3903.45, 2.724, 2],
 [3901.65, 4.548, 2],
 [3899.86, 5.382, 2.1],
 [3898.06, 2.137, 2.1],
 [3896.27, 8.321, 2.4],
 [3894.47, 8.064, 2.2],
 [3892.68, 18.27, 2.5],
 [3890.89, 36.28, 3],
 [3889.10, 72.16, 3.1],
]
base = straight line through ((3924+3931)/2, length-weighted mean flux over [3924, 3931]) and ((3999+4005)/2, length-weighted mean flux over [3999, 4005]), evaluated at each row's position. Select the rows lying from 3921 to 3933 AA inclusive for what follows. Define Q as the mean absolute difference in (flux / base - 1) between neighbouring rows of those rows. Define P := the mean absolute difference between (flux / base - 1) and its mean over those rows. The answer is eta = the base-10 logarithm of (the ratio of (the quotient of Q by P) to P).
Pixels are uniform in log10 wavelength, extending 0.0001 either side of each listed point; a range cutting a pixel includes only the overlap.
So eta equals 0.8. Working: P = 0.14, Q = 0.120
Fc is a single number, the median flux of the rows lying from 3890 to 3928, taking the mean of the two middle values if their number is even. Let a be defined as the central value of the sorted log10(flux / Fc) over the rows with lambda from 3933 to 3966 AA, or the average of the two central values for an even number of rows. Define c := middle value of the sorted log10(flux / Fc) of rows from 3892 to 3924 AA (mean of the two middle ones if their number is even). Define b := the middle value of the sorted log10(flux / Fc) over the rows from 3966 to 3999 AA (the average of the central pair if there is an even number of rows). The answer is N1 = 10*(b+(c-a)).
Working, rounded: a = 1.09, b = 0.96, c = -0.01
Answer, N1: -1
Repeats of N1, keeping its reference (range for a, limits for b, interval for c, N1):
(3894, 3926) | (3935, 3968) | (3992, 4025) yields 20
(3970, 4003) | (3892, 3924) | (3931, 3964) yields 1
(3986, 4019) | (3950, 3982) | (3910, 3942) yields 13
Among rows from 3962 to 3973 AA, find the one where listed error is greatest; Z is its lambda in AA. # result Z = 3972.36 AA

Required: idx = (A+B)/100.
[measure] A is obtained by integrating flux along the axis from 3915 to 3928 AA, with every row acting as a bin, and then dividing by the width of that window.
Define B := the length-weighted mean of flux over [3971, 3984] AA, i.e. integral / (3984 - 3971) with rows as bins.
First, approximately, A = 118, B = 84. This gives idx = 2.0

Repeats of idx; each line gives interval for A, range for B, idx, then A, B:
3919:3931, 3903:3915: 1.8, 171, 8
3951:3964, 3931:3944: 2.3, 93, 142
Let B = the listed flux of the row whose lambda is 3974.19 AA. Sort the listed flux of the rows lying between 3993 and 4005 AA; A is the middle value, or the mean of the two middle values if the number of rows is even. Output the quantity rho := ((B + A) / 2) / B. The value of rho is 0.92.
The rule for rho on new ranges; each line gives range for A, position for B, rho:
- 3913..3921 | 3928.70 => 0.56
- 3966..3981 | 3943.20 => 0.87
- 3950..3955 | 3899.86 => 9.90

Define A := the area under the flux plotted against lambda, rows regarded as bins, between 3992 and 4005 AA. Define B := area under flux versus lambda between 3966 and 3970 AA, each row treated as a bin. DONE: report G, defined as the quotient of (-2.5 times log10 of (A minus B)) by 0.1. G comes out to -69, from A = 920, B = 330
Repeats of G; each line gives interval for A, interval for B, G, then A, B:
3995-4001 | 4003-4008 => -49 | 429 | 339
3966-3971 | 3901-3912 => -64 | 415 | 62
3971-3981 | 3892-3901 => -72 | 835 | 73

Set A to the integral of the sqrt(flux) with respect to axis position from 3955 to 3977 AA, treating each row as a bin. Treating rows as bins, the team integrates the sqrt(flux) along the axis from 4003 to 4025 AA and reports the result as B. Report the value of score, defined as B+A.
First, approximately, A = 205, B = 185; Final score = 390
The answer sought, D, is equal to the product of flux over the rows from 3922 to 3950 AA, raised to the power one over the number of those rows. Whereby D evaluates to 149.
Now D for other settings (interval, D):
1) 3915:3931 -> 105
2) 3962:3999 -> 80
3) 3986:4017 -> 72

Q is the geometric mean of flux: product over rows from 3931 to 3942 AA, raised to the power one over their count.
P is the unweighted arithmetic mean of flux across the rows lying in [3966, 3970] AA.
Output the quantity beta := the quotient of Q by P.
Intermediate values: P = 82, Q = 143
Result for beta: 1.7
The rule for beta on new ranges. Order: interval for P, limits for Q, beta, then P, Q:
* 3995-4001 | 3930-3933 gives 2.6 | 72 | 186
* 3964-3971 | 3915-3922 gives 0.6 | 83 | 47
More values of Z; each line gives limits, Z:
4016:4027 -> 4016.51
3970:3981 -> 3976.02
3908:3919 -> 3917.86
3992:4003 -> 3994.37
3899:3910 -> 3908.85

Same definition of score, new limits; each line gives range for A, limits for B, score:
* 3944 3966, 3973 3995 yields 411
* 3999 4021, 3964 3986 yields 385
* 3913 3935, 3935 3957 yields 469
